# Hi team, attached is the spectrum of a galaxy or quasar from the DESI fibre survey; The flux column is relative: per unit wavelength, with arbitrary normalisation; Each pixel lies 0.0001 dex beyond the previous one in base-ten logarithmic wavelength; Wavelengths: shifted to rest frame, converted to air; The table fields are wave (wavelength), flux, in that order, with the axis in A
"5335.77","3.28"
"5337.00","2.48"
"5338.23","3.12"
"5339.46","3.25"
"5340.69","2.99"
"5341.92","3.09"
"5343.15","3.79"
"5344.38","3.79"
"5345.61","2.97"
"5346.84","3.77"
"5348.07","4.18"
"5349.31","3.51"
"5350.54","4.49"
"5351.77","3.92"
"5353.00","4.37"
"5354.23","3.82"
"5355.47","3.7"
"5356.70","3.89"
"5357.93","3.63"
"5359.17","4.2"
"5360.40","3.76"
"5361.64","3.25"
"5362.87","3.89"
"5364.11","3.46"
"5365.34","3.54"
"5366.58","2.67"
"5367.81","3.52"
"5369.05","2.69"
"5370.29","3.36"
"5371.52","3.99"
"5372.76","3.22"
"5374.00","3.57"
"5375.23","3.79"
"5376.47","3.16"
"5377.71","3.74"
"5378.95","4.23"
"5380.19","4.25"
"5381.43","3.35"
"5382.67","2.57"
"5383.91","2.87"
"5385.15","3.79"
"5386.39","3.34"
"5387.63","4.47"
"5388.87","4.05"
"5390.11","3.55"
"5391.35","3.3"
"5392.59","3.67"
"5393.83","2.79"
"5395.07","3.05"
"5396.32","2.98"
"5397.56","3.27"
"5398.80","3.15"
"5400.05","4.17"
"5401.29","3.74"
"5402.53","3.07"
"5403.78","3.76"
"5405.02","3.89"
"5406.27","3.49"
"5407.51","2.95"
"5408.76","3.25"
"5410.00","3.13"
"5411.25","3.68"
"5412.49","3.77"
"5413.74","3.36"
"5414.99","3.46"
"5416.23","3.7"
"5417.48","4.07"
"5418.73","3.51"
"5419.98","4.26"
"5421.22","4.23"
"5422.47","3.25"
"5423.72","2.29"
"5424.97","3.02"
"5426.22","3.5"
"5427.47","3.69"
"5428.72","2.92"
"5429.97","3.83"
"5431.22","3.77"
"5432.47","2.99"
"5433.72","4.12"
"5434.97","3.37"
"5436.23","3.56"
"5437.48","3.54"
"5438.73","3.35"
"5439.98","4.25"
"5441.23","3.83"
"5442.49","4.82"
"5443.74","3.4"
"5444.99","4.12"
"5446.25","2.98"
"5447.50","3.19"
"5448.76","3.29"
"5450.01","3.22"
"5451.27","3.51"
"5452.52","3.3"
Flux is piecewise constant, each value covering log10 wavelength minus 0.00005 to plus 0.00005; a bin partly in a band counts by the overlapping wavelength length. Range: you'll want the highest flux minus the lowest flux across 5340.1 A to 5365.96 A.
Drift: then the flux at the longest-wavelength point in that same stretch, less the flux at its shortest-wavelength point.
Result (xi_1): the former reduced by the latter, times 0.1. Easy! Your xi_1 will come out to 0.097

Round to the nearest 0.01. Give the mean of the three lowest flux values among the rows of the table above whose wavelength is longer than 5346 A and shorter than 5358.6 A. 3.61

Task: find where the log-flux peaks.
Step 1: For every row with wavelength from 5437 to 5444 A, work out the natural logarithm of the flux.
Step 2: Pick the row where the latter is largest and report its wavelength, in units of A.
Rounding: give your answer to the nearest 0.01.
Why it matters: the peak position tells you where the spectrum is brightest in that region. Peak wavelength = 5442.49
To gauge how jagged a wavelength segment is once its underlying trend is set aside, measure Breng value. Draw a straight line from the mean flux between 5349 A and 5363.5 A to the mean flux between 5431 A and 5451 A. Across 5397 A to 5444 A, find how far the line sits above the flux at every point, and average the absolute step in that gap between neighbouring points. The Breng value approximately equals 0.52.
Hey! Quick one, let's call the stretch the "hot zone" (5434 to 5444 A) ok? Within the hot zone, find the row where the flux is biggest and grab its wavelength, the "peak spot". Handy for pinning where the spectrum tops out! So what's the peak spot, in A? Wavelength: 5442.49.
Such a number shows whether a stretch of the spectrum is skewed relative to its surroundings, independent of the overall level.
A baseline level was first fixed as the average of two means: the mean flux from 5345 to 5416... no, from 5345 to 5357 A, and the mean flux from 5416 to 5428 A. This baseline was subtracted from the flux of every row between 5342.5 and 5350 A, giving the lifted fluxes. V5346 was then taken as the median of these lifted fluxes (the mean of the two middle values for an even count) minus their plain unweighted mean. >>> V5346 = 0.11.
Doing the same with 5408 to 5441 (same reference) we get -0.01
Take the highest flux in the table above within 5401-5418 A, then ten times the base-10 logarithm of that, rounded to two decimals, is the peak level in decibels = 6.10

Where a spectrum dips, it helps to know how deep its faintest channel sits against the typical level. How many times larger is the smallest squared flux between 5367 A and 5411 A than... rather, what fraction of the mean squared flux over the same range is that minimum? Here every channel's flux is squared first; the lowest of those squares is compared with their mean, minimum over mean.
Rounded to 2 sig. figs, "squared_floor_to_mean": 0.54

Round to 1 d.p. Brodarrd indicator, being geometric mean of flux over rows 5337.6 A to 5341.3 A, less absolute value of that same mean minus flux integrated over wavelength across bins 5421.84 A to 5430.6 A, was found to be -21.9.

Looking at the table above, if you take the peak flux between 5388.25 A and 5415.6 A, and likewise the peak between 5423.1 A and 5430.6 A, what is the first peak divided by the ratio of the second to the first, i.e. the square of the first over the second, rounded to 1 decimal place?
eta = 4.5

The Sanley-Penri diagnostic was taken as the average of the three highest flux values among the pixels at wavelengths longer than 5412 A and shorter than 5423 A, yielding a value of 4.19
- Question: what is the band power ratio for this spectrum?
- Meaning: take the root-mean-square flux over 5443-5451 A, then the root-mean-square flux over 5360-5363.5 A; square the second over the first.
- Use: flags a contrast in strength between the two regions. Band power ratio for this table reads 1.16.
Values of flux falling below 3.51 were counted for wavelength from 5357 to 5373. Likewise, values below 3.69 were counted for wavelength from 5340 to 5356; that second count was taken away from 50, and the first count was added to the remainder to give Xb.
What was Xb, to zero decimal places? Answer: 52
